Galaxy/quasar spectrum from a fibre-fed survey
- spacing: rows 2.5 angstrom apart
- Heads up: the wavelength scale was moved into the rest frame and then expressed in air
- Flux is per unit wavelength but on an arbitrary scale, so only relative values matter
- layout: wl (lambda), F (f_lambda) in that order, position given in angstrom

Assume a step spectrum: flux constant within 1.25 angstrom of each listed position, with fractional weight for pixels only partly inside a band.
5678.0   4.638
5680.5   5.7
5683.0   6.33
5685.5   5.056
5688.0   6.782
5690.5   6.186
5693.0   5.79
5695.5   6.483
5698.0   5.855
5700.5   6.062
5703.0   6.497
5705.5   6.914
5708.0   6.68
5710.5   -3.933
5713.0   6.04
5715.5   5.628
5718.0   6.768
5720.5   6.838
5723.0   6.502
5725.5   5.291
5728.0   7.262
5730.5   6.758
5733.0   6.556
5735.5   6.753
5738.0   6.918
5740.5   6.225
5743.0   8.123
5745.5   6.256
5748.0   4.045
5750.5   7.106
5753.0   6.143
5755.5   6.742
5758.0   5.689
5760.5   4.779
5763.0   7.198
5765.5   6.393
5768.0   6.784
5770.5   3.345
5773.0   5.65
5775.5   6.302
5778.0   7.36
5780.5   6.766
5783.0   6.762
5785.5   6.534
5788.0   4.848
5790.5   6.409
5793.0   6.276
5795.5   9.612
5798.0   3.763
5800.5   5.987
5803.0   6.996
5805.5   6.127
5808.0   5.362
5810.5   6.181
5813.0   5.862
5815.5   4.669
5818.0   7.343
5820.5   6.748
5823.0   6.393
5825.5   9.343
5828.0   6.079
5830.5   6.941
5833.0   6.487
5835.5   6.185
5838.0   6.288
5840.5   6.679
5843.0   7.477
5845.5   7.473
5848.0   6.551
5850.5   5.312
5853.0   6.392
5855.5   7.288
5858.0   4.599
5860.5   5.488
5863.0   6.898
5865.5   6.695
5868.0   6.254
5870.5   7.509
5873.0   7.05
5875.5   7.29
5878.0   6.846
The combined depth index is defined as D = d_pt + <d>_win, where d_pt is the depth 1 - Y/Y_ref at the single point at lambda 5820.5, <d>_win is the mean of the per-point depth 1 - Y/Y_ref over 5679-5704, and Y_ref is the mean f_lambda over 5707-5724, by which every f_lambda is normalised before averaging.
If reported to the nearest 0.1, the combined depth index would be -0.6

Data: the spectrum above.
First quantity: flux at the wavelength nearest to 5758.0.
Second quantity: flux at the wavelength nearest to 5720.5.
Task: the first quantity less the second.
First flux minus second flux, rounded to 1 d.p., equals -1.1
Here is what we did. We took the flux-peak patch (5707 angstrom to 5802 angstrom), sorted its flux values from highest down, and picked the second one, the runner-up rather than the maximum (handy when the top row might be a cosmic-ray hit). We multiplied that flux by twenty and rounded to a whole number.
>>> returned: 162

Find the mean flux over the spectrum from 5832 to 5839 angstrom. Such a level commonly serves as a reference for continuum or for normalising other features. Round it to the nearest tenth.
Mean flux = 6.3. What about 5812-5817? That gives 5.3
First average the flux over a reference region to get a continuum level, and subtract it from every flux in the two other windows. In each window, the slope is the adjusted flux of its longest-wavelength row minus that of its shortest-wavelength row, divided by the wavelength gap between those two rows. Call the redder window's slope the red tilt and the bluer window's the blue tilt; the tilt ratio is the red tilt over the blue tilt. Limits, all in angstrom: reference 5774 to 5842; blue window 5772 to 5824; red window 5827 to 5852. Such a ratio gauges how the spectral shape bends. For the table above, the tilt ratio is -2.3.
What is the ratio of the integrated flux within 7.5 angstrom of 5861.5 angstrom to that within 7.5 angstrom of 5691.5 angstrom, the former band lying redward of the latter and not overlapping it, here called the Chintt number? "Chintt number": 1.03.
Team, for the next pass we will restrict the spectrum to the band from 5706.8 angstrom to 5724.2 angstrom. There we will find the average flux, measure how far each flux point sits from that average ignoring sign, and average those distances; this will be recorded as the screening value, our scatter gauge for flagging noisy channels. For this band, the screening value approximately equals 2.5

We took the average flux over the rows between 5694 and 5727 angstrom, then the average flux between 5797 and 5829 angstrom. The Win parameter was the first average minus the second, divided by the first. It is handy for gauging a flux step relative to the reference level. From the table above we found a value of -0.129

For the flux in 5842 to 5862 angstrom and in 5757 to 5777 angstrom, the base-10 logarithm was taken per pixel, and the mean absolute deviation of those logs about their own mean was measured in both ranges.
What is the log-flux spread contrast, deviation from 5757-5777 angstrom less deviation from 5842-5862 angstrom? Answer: 0.010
